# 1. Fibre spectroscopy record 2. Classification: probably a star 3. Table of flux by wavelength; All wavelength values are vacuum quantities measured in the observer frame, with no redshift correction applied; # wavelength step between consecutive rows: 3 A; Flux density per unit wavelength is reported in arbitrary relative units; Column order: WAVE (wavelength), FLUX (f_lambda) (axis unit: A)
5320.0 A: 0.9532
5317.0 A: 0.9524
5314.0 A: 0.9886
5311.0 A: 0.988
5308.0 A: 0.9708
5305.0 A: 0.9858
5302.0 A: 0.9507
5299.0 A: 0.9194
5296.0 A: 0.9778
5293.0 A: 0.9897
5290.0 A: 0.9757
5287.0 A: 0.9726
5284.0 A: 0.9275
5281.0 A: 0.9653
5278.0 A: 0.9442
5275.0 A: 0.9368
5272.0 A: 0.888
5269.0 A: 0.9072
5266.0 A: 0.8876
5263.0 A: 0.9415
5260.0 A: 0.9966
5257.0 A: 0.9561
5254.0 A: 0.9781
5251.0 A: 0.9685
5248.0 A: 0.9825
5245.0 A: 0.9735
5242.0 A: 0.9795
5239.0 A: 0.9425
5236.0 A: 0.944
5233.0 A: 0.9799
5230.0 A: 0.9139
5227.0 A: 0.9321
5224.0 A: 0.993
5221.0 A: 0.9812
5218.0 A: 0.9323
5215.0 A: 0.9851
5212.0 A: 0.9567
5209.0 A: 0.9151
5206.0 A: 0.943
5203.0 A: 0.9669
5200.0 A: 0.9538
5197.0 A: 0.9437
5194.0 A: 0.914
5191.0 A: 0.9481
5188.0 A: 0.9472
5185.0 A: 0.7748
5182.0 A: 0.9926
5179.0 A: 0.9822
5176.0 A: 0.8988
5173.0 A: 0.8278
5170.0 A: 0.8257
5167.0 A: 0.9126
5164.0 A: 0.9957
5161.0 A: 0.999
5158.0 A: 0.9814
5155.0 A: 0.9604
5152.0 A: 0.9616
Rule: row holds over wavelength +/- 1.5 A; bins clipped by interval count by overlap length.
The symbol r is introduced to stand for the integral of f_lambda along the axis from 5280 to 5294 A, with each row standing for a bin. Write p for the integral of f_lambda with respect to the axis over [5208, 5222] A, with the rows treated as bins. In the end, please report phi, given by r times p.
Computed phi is 181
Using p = 13.4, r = 13.5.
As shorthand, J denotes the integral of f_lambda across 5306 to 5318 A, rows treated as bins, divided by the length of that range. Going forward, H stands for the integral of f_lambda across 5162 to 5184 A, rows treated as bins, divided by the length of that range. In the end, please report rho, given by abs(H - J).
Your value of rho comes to 0.058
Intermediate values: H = 0.918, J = 0.976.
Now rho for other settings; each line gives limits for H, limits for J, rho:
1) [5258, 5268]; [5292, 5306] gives 0.022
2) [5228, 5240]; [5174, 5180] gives 0.017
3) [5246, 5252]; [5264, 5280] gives 0.061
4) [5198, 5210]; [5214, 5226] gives 0.025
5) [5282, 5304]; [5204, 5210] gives 0.026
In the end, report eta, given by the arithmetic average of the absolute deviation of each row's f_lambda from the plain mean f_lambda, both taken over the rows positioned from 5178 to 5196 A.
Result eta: 0.055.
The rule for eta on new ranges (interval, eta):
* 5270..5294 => 0.026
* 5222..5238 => 0.027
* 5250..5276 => 0.031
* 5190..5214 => 0.014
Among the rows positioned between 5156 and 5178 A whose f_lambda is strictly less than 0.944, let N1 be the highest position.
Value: 5176.0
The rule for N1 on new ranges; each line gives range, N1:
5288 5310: 5299.0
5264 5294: 5284.0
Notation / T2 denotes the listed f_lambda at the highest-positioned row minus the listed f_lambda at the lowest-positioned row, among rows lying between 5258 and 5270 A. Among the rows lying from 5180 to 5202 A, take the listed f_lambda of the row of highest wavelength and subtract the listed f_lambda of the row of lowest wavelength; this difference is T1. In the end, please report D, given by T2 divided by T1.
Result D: 2.3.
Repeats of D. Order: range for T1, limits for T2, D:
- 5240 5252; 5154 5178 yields 5.6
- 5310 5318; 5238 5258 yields -0.4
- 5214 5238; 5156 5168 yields 1.7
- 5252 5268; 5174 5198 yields -0.5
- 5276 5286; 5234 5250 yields -2.3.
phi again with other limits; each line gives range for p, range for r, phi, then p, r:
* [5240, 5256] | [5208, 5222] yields 208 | 15.6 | 13.4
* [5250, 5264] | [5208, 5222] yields 181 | 13.6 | 13.4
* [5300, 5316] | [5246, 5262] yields 243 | 15.6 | 15.6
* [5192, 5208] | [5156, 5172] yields 227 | 15.1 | 15.0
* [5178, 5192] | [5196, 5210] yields 172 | 13.0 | 13.2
